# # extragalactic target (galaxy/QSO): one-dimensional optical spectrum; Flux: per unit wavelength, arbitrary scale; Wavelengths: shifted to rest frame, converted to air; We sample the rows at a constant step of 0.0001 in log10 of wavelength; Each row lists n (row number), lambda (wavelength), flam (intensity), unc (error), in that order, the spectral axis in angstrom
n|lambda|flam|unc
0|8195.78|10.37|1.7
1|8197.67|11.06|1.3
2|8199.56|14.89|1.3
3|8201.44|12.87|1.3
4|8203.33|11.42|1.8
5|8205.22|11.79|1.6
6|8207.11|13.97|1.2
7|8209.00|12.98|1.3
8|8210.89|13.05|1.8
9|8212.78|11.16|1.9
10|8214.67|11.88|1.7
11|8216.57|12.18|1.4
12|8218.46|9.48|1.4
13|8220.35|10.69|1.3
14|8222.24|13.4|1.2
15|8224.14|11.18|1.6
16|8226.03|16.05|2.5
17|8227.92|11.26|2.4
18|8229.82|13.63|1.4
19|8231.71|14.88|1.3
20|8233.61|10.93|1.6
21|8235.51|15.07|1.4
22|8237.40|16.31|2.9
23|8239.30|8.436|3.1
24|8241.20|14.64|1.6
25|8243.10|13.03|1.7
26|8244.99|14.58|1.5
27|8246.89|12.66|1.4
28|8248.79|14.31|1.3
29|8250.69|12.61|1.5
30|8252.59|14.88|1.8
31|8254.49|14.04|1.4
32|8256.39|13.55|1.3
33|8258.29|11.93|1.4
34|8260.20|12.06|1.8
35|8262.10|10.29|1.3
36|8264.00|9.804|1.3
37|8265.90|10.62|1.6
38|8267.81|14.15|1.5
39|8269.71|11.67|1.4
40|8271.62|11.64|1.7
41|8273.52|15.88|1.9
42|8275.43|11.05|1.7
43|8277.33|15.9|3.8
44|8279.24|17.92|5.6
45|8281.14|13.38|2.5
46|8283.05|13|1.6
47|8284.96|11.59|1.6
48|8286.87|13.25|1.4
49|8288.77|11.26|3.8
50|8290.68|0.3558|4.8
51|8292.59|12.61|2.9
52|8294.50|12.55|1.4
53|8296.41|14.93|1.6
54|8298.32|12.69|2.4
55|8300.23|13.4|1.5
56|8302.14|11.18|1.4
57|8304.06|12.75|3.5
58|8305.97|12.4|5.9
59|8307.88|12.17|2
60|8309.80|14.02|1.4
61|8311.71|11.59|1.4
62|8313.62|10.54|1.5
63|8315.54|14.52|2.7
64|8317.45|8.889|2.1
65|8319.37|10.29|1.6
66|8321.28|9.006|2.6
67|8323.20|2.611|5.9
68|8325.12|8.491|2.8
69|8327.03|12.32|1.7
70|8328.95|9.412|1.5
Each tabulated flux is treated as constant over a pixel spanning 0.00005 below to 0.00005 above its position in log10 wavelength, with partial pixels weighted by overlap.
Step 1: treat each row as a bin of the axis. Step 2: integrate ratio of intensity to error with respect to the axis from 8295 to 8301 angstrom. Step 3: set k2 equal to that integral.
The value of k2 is 47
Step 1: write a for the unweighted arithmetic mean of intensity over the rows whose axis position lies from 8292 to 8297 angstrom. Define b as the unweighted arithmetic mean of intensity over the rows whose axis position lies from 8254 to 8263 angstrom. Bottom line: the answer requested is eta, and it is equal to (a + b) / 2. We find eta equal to 12.9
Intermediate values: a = 13.4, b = 12.4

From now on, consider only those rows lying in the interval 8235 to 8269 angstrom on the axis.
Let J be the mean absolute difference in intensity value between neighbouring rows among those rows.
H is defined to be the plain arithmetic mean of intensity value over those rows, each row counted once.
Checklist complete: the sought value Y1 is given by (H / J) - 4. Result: 2.2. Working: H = 12.9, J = 2.10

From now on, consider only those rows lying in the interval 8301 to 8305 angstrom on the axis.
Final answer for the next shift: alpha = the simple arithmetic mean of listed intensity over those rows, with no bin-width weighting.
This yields 12.0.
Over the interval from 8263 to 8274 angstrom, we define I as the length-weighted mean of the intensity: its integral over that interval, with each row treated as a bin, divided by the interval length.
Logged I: 12.1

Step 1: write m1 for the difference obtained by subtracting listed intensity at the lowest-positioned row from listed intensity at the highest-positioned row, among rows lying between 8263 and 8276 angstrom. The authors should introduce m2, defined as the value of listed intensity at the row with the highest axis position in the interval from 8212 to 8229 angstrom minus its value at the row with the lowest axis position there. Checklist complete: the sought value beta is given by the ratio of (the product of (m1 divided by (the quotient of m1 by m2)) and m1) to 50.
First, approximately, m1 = 1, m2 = 0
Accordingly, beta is 0.00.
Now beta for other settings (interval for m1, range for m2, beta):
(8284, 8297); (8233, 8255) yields 0.21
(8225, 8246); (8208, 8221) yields 0.07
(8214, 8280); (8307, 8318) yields -0.40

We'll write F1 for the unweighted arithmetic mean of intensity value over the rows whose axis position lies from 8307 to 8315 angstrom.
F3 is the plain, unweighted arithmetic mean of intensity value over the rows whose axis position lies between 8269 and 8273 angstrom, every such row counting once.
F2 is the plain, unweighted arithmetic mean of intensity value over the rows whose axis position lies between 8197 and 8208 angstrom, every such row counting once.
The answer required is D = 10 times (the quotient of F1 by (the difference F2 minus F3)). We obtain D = 119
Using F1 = 12.1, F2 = 12.7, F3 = 11.7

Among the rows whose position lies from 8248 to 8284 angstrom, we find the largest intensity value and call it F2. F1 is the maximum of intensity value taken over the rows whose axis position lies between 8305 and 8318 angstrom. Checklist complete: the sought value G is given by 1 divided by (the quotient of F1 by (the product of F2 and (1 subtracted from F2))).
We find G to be 20.9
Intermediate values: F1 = 14.52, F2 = 17.92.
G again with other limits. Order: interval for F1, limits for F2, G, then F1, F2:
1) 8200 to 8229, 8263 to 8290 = 18.9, 16.05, 17.92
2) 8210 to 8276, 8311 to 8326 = 12.0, 16.31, 14.52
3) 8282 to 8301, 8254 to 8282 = 20.3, 14.93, 17.92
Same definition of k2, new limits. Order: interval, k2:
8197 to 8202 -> 50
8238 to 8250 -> 98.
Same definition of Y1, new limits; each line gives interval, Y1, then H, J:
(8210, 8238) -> 1.2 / 12.7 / 2.45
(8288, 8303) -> -1.5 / 11.1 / 4.40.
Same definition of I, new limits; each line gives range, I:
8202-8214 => 12.4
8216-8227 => 12.2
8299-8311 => 12.6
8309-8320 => 11.7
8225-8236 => 13.6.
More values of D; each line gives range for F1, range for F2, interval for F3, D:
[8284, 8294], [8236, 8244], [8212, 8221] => 48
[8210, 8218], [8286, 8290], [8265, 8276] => -489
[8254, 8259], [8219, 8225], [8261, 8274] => -525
